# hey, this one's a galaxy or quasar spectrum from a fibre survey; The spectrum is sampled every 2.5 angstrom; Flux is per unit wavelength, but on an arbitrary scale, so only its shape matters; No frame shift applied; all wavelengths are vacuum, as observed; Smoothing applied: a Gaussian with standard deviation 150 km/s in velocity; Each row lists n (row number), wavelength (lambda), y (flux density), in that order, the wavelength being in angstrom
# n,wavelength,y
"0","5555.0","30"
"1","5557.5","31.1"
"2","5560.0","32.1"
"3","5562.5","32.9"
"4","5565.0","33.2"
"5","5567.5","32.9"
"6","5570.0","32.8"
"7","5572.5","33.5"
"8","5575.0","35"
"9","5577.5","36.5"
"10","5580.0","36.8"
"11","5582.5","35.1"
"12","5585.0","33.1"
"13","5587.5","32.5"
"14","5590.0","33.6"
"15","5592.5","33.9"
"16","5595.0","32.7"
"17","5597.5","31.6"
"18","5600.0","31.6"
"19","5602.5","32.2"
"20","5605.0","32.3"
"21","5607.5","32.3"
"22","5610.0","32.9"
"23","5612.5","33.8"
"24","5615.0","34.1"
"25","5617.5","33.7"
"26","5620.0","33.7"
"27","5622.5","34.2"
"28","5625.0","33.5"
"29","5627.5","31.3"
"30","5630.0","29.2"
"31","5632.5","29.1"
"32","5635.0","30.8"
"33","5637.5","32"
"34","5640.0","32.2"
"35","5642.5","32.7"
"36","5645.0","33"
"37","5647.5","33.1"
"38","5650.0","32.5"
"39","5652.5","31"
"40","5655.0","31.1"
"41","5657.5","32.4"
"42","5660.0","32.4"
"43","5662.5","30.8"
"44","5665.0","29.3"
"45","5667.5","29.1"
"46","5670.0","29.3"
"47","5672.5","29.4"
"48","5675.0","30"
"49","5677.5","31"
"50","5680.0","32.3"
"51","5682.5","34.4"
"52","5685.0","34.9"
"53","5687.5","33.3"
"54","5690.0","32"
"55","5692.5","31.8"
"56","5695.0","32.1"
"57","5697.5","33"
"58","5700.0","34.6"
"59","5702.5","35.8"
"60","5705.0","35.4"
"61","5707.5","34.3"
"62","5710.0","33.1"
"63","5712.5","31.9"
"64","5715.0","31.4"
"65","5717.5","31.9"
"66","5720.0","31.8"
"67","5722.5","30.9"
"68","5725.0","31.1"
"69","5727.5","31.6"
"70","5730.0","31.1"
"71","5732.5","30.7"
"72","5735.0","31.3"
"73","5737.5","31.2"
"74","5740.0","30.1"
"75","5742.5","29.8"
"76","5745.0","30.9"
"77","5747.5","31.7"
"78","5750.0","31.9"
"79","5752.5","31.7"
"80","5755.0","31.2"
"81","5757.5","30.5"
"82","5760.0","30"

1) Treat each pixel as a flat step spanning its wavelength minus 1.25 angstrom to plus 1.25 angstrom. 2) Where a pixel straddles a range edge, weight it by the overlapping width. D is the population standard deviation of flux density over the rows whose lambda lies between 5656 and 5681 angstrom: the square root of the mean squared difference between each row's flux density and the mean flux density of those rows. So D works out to 1.3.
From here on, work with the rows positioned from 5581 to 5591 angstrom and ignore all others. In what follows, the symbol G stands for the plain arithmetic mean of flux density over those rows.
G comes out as 33.6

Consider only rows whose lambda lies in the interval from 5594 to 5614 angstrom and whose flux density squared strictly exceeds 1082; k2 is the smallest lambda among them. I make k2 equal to 5610.0 angstrom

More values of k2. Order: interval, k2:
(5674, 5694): 5682.5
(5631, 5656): 5645.0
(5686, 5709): 5687.5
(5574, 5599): 5575.0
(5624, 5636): 5625.0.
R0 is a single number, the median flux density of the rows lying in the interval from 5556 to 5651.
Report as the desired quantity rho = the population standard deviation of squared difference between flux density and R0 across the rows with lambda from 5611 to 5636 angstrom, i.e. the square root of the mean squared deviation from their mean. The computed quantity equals 5.1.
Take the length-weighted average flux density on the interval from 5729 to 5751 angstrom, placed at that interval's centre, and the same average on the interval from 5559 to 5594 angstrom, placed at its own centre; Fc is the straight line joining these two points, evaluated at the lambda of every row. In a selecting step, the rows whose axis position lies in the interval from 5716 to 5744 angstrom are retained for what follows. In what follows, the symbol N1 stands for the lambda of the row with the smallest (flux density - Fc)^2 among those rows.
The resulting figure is 5730.0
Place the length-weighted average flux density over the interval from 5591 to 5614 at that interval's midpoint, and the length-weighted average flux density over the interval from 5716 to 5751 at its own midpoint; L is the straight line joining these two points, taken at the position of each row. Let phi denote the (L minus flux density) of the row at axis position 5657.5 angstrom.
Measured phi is -0.4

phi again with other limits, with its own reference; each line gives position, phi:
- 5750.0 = -0.9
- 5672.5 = 2.4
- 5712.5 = -0.5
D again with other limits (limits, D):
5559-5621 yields 1.3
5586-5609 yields 0.7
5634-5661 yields 0.8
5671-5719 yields 1.7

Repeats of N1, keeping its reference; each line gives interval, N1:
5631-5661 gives 5642.5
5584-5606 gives 5590.0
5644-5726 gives 5715.0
